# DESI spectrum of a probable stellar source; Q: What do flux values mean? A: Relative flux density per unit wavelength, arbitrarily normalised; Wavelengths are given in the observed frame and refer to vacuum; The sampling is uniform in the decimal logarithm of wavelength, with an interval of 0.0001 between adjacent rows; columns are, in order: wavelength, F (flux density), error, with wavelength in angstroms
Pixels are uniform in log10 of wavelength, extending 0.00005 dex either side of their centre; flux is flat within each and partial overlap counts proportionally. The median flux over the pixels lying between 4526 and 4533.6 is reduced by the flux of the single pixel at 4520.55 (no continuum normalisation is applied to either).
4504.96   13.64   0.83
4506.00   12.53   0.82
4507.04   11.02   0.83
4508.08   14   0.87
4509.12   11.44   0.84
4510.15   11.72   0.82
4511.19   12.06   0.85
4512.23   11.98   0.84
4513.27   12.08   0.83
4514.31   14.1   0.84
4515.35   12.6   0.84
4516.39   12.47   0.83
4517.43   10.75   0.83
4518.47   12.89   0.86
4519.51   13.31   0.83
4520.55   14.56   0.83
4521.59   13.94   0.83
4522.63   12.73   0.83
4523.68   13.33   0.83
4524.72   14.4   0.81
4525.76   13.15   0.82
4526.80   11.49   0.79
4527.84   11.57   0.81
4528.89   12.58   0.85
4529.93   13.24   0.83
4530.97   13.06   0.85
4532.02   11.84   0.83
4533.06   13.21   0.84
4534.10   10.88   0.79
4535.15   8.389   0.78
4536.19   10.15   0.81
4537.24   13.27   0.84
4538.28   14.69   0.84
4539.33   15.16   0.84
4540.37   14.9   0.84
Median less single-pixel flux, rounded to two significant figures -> -2.0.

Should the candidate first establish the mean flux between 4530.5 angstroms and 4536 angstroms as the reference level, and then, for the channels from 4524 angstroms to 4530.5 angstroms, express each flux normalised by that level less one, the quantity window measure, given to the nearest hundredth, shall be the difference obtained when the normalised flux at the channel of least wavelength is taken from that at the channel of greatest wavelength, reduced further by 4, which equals -4.10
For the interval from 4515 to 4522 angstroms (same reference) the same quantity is -3.88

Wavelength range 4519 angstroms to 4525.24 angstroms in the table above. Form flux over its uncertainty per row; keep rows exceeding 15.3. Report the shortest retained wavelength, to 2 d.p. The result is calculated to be 4519.51 angstroms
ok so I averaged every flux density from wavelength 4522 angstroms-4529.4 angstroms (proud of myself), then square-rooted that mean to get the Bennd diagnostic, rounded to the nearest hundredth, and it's 3.57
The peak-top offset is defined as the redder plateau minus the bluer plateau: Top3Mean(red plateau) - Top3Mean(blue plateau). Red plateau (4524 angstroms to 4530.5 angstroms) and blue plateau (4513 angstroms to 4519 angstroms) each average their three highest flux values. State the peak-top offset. 0.4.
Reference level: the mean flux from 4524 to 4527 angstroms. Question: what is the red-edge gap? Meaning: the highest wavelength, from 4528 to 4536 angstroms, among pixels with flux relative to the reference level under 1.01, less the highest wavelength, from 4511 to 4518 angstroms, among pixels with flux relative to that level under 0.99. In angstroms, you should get 17.7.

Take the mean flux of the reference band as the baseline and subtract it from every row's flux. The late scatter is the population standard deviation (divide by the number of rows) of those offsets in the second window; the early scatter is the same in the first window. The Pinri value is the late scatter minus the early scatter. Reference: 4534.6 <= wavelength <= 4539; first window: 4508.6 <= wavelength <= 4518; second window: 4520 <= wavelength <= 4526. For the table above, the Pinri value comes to -0.2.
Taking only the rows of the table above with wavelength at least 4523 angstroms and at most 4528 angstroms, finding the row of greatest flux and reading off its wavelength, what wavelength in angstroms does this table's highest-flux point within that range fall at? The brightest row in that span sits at 4524.72 angstroms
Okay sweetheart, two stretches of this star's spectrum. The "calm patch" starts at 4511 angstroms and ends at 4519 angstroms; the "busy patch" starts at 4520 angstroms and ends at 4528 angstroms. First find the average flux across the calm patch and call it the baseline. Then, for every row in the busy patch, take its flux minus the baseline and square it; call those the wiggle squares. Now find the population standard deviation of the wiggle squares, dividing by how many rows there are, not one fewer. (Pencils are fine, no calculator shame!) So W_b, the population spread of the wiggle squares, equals 1.7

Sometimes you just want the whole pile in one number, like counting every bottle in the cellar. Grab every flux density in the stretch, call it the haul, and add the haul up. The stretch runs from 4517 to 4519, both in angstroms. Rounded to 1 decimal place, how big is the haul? 23.6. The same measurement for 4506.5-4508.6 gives 25.0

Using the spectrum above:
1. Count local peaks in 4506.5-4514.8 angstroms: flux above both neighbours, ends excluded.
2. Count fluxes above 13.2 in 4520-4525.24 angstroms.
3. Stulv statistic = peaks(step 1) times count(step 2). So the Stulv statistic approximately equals 8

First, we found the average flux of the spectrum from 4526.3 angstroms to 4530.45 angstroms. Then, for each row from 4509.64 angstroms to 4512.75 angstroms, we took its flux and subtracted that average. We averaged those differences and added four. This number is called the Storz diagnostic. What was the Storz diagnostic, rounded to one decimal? 3.7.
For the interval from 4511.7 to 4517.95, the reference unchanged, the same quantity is 4.1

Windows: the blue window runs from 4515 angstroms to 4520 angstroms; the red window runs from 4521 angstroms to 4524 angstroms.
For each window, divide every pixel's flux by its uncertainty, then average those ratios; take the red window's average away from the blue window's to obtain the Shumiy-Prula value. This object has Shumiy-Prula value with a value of -1.3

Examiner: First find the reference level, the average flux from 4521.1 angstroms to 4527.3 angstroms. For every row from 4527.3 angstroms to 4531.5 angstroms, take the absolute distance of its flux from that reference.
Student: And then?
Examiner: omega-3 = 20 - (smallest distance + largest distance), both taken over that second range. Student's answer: 18.3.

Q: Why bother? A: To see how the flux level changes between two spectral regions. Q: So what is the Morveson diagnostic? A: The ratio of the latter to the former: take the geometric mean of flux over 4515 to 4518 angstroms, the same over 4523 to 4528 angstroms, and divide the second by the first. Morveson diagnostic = 1.07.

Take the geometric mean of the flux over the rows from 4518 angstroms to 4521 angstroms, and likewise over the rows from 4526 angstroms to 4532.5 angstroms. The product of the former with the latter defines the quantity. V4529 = 167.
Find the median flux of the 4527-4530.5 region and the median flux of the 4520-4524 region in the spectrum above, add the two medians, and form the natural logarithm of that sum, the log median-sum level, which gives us 3.27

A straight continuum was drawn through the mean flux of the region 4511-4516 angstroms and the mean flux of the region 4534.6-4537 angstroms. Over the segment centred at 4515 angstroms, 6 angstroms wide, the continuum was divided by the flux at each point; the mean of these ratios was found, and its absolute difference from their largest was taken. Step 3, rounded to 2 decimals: 0.11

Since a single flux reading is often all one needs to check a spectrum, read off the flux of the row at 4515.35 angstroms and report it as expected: 12.6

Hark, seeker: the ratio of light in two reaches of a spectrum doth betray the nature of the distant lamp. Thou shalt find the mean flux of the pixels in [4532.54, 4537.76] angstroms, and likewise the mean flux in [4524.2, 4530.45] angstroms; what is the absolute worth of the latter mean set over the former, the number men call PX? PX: 1.14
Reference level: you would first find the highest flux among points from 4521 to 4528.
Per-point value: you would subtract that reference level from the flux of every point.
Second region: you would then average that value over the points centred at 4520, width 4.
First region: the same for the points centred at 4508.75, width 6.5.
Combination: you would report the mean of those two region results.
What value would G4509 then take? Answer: -1.50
